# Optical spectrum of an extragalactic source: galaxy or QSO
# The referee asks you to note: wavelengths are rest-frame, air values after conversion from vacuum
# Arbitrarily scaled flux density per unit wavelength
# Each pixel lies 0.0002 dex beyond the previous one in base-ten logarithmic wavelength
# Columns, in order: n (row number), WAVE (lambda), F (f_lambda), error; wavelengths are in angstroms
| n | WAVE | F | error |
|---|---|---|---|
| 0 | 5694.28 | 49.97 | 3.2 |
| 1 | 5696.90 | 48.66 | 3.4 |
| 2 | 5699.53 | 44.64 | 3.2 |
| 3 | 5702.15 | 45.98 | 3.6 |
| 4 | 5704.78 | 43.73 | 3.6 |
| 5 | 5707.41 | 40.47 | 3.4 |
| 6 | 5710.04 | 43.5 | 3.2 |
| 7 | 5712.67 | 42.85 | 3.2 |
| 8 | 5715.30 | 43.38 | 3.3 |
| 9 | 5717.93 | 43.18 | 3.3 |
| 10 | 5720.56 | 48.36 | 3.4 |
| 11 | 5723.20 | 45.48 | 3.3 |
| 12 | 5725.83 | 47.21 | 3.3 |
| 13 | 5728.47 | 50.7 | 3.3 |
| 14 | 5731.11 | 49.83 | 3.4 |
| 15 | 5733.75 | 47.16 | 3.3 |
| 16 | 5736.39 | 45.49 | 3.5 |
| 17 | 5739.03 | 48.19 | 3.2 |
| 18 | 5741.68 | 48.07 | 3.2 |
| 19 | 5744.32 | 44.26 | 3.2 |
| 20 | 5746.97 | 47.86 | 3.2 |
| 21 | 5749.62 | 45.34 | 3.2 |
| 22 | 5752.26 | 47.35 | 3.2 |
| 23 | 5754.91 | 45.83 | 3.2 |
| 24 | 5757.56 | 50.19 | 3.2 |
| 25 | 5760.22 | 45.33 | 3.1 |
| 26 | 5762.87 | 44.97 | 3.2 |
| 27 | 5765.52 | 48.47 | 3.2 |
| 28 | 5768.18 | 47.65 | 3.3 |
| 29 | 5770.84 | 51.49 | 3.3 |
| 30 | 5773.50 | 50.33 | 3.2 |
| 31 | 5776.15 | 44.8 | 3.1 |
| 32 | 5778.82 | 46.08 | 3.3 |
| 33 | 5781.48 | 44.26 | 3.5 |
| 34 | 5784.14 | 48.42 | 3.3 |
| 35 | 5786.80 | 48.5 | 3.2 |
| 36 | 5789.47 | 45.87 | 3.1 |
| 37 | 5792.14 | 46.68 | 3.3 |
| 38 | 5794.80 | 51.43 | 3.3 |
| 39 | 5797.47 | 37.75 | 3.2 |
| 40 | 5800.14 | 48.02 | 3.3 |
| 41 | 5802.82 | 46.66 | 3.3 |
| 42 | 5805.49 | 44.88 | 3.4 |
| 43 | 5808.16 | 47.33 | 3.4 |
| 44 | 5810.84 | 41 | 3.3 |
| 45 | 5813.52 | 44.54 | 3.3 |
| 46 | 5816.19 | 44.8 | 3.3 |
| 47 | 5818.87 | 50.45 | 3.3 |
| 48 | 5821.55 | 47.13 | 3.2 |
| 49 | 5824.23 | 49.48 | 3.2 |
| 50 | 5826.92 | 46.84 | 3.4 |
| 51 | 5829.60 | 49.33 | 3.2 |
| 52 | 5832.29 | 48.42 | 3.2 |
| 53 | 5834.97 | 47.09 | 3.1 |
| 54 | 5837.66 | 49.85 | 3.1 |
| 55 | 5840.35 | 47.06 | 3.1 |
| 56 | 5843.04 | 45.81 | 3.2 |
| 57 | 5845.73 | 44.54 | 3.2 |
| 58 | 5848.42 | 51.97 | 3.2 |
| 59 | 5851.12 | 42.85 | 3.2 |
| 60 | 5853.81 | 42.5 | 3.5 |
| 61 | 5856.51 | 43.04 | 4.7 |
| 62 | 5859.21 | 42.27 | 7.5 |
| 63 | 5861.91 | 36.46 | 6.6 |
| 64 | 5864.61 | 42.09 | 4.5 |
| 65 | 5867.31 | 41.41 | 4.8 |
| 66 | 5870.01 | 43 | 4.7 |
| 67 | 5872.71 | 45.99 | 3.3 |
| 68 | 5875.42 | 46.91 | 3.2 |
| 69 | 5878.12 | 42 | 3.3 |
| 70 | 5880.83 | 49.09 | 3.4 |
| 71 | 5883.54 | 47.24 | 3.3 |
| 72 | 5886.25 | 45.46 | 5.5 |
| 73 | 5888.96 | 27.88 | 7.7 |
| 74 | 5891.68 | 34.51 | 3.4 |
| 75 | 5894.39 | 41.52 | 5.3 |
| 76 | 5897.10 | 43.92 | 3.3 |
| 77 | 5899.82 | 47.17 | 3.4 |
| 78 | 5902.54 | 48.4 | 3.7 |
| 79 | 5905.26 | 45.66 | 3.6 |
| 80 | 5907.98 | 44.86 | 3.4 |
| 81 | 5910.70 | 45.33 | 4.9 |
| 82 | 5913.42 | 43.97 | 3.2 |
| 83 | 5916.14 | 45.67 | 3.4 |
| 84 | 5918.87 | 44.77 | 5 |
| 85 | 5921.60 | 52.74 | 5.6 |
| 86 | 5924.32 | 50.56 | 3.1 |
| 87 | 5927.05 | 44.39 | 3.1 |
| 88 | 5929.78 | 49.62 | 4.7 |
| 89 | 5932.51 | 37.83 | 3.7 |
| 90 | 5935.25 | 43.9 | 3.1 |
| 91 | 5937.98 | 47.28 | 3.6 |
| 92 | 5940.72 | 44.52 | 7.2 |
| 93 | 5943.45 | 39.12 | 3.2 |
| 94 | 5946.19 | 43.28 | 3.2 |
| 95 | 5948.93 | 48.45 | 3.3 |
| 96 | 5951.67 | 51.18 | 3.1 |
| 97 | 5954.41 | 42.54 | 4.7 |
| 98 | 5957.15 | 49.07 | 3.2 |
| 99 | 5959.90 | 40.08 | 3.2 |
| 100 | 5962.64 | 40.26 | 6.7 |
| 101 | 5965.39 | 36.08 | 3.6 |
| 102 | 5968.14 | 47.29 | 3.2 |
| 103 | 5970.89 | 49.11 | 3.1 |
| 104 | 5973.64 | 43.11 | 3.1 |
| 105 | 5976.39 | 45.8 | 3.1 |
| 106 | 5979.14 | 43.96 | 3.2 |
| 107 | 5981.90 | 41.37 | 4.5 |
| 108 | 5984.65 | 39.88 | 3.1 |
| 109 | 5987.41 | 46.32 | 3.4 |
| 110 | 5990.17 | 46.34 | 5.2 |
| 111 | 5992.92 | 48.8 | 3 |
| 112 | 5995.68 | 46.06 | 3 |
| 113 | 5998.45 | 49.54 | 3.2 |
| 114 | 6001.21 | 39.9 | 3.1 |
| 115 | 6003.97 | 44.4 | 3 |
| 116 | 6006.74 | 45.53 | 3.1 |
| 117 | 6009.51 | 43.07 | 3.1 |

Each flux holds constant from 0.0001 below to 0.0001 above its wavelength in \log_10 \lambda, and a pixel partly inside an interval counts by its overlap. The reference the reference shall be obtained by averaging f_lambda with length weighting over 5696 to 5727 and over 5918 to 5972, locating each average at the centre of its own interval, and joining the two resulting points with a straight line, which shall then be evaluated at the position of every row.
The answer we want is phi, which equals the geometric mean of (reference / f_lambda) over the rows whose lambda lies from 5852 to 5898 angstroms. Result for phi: 1.08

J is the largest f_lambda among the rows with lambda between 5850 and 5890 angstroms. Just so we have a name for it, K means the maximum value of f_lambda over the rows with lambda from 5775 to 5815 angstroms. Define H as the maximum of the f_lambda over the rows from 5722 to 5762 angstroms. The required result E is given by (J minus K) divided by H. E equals -0.05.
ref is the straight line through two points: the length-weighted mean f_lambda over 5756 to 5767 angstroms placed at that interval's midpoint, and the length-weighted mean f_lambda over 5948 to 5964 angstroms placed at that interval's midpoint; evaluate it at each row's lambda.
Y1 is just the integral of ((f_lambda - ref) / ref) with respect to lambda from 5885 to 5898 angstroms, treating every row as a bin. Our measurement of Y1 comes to -2.11 angstroms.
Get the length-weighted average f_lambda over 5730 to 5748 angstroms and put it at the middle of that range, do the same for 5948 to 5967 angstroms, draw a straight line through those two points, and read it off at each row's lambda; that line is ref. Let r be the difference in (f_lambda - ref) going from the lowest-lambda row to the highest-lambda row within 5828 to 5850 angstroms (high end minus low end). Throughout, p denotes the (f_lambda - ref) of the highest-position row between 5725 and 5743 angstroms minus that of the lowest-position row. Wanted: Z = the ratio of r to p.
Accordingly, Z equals 2.7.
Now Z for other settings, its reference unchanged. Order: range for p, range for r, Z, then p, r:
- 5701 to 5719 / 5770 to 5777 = 2.6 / -2.6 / -7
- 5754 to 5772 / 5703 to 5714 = -0.1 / 5.9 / -1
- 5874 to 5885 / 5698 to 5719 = -2.6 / 0.5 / -1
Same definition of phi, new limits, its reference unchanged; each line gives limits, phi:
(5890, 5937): 1.01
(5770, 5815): 0.97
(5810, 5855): 0.96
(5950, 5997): 1.02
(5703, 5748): 0.98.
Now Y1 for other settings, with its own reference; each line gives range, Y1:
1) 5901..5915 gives -0.01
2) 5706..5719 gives -1.37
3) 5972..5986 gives -0.62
